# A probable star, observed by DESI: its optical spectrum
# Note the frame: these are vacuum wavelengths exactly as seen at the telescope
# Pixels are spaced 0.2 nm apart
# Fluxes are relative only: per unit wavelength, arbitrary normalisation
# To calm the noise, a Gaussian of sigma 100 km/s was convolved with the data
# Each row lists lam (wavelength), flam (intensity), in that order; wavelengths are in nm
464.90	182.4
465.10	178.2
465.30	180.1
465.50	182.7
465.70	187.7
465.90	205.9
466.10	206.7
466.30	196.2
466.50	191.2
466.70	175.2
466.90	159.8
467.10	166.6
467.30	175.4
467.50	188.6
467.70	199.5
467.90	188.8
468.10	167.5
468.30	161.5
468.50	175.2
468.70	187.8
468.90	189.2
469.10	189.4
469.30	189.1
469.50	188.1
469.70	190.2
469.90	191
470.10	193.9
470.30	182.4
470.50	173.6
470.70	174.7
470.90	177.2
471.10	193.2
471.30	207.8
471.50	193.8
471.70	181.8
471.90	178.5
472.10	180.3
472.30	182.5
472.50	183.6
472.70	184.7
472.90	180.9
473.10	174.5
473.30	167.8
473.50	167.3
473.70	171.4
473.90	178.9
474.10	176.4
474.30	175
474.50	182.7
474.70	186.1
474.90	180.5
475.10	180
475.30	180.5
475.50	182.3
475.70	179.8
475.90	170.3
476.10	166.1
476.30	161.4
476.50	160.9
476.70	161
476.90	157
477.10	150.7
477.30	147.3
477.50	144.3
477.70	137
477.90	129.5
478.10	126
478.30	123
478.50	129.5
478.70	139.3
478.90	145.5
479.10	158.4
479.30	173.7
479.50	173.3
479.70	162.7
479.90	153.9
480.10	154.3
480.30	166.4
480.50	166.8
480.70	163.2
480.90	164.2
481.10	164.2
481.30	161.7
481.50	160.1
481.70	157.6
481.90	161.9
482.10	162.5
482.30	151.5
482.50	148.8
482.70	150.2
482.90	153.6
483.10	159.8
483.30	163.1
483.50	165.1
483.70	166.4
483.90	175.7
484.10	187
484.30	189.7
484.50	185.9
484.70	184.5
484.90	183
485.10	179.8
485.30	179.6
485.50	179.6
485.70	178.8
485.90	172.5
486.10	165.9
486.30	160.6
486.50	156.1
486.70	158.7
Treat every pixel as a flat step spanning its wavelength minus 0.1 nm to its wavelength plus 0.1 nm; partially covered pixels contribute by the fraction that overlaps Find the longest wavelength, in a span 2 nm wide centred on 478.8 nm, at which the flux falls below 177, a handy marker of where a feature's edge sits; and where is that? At 479.70 nm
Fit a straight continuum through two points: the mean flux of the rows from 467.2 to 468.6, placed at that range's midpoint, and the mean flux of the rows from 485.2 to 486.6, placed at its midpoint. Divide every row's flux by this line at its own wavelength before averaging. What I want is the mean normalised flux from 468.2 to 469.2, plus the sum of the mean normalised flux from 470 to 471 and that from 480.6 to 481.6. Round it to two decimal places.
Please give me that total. 2.96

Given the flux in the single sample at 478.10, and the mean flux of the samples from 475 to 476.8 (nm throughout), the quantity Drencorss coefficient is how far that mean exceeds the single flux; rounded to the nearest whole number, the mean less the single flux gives 45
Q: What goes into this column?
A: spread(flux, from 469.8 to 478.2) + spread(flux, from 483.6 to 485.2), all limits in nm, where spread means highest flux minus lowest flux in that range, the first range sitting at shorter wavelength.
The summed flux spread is 105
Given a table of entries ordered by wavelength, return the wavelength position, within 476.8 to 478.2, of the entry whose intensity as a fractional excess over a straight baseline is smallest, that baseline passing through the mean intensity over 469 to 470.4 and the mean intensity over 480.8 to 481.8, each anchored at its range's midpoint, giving 478.10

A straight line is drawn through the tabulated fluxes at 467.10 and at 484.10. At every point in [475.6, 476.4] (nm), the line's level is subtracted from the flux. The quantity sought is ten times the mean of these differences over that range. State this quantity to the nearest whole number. -79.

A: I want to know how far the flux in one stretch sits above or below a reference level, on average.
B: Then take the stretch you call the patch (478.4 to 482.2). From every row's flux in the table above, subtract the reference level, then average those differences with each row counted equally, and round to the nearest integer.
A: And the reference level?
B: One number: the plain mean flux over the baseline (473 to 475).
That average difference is -17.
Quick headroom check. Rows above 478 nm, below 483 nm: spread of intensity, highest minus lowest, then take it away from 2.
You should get -49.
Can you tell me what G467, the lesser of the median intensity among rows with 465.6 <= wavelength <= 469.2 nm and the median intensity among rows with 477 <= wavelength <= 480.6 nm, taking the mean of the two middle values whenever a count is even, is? 149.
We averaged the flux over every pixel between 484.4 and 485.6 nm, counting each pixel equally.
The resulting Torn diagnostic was 182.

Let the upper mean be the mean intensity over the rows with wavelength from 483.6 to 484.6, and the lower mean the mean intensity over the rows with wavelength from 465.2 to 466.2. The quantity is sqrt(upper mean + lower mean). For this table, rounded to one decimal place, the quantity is 19.3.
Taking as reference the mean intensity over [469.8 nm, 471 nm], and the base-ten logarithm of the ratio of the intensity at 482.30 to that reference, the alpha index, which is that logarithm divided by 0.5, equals -0.16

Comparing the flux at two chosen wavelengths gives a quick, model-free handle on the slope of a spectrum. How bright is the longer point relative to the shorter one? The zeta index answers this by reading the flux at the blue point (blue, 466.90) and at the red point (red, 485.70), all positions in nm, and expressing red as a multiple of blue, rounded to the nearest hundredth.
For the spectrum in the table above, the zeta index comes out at 1.12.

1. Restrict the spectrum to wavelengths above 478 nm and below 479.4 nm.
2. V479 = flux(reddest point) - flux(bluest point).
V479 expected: 48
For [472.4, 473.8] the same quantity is -12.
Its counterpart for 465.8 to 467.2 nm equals -39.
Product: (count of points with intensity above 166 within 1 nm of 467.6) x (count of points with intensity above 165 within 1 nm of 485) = 80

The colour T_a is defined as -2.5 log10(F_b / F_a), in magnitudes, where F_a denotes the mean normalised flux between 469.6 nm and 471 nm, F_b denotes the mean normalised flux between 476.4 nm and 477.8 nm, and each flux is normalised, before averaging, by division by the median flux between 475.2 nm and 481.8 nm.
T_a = 0.21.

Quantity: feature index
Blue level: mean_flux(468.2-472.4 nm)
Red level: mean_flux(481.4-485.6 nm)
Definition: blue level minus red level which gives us 16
